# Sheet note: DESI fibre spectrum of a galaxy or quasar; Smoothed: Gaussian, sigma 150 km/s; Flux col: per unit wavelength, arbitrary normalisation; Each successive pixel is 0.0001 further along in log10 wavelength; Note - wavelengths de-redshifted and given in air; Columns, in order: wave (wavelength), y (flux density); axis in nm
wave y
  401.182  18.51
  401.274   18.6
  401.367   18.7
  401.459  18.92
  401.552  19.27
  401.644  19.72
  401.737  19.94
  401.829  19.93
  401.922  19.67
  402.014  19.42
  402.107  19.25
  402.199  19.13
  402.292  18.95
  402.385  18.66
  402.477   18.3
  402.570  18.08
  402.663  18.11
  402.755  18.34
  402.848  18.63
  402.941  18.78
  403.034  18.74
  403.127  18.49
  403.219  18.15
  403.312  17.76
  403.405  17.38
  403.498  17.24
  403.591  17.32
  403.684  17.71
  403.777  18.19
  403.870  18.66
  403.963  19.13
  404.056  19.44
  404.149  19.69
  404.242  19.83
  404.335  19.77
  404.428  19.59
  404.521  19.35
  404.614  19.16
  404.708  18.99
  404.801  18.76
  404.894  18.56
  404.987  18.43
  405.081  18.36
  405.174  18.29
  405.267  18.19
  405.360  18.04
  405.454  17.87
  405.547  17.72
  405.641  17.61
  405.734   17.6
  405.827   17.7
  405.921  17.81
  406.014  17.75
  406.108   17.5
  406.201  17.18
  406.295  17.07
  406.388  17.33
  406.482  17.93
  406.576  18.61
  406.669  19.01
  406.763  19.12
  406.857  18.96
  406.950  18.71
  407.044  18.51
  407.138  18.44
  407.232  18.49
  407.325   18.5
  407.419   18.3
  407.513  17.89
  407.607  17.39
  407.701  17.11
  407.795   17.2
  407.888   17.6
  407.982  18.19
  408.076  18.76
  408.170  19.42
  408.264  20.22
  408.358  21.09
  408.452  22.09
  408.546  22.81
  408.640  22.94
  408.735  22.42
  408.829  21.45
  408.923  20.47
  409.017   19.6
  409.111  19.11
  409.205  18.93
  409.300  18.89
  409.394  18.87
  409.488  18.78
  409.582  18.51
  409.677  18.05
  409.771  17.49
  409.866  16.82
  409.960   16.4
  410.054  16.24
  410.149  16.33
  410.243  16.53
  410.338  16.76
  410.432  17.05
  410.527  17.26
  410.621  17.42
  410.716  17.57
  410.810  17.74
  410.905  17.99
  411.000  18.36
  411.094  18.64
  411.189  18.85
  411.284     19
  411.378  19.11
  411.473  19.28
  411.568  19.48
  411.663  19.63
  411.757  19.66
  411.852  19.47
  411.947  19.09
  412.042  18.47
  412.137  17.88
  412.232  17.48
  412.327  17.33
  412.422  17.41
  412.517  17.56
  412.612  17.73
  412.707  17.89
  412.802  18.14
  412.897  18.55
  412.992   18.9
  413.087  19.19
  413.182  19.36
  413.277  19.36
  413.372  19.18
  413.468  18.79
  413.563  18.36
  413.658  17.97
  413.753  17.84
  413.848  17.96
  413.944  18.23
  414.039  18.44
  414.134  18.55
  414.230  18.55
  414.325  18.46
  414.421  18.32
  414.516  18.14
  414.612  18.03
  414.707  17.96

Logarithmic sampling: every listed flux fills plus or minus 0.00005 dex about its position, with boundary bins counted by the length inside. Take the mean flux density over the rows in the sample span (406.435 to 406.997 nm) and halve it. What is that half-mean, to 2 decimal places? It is 9.36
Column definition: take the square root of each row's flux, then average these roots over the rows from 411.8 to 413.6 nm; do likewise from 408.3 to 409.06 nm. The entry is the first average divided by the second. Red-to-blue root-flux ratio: 0.924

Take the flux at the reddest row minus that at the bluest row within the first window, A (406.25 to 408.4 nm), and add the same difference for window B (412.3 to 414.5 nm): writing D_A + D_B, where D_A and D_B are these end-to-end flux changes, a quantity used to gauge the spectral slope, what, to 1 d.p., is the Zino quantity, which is 5.0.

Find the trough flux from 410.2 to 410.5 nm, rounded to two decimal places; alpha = 16.53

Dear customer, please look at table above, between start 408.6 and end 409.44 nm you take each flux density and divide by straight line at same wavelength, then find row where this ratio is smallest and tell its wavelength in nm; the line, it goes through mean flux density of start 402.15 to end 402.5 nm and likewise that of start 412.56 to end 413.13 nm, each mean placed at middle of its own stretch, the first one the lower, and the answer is 409.394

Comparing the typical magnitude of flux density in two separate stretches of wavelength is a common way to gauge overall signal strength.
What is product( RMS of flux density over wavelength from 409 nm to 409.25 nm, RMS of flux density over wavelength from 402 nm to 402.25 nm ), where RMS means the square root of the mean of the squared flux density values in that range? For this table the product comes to 370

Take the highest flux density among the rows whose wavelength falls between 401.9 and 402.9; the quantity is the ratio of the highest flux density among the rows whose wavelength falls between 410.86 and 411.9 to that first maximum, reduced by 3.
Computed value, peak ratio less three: -2.00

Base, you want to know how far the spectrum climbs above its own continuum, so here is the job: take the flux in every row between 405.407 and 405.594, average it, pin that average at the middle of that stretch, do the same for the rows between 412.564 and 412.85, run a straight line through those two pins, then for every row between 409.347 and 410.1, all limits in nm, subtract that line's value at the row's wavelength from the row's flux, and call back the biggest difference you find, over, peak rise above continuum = 1.01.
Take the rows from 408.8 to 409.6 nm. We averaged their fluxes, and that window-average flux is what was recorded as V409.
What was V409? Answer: 19.4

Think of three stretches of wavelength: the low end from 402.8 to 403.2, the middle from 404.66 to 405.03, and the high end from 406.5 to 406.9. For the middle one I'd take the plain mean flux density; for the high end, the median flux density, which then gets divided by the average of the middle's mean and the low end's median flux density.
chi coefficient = 1.016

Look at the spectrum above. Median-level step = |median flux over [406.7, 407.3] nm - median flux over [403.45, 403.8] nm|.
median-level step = 1.1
